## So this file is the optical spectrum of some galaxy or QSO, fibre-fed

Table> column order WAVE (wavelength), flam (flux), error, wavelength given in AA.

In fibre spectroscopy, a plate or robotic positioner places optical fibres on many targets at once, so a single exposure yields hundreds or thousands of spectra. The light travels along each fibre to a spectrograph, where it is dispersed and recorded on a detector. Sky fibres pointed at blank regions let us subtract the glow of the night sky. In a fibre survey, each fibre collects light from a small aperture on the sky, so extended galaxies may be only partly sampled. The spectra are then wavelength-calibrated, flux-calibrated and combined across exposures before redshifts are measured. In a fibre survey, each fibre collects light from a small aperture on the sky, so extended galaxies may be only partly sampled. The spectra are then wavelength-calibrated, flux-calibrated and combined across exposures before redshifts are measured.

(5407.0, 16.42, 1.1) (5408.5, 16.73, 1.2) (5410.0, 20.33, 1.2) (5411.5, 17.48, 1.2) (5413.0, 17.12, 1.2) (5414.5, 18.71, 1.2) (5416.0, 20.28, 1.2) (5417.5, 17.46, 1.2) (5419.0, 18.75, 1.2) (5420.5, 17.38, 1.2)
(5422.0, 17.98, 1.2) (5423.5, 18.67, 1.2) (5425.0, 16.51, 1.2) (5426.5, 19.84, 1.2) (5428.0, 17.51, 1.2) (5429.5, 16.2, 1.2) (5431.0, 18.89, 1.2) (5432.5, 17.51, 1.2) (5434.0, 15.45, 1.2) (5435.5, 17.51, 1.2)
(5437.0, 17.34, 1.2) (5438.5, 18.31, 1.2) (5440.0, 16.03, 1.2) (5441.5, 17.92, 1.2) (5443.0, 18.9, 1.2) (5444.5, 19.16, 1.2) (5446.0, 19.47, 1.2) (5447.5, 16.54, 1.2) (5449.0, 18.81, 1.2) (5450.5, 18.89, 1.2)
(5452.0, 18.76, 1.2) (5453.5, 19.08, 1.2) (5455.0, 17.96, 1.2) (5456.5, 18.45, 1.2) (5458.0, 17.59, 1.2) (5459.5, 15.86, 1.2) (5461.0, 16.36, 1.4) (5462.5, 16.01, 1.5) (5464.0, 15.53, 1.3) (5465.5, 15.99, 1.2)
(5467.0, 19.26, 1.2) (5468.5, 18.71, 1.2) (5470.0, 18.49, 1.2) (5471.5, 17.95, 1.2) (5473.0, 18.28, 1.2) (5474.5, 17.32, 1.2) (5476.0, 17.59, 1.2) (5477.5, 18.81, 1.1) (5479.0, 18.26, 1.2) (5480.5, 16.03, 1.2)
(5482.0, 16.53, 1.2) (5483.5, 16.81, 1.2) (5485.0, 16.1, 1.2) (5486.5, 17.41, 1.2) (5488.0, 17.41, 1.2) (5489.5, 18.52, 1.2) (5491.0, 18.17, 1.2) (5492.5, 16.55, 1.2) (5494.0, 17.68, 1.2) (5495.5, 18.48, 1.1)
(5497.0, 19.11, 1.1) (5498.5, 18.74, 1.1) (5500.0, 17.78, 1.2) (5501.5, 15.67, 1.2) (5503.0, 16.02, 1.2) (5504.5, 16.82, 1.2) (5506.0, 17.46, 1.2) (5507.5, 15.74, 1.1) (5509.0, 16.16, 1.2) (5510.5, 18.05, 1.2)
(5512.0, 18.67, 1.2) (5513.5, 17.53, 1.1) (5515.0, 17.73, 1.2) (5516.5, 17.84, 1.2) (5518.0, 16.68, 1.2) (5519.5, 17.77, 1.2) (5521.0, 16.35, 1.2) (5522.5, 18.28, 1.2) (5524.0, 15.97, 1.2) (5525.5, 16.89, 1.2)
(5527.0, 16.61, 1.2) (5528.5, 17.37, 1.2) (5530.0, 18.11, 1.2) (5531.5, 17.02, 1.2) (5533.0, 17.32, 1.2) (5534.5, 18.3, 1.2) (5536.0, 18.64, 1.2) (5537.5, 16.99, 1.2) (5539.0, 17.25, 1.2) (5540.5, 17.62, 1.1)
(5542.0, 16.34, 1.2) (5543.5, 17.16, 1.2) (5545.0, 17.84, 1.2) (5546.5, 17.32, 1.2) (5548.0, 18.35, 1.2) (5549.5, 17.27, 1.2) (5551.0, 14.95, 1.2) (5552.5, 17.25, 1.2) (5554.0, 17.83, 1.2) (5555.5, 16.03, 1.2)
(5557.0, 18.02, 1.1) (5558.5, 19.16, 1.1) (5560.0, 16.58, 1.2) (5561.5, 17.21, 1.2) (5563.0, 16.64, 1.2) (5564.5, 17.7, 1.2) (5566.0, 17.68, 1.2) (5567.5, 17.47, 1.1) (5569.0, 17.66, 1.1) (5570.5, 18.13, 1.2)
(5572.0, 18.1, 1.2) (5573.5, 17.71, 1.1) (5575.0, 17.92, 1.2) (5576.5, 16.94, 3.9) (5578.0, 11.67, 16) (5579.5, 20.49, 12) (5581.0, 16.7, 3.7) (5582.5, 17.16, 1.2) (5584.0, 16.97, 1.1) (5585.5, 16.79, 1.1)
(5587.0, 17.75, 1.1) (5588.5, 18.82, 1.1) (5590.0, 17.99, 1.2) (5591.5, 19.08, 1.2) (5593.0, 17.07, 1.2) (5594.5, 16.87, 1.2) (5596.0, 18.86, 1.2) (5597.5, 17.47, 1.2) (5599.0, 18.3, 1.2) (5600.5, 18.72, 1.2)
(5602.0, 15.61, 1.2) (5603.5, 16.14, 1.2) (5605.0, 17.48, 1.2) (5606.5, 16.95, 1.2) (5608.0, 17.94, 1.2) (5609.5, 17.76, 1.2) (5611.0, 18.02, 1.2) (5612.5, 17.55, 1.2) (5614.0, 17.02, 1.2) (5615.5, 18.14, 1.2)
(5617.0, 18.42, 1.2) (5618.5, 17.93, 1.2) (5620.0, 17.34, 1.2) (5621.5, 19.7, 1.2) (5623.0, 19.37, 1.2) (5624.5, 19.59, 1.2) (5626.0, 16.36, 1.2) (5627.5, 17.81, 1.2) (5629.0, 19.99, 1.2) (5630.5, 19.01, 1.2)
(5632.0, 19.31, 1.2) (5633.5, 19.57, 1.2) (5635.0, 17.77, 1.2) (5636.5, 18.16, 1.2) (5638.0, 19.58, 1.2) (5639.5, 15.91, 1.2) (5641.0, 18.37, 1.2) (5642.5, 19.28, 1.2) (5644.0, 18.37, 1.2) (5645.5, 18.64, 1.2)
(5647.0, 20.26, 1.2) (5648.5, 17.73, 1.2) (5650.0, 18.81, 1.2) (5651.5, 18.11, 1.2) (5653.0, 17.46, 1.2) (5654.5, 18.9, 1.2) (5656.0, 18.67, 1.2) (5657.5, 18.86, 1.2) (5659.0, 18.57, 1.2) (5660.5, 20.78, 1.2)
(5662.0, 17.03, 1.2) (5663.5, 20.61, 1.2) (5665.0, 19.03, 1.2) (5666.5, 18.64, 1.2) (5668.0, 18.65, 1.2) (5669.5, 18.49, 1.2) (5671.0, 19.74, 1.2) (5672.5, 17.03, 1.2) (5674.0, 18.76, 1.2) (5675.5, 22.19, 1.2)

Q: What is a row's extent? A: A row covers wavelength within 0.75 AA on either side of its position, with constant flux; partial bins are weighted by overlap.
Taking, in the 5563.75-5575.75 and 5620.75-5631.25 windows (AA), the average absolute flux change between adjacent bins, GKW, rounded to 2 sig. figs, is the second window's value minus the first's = 1.2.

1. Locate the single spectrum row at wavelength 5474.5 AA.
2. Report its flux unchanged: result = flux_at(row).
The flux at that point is 17.32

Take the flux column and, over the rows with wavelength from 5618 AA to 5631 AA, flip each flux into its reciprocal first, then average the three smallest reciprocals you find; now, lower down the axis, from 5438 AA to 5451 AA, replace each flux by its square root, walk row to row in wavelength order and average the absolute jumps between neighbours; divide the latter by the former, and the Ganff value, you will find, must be 3.2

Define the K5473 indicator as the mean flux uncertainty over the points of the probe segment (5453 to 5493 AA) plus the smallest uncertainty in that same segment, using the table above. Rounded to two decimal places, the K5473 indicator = 2.32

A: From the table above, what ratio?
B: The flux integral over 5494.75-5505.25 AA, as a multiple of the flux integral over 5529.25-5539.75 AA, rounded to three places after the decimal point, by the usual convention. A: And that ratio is 0.992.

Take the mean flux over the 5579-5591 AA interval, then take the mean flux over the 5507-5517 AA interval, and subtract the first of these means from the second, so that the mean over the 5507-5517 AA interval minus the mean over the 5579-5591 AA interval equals -0.4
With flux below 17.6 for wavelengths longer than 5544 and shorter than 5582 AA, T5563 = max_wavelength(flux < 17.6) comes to 5581.0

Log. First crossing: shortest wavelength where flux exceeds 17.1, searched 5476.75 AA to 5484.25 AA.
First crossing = 5477.5 AA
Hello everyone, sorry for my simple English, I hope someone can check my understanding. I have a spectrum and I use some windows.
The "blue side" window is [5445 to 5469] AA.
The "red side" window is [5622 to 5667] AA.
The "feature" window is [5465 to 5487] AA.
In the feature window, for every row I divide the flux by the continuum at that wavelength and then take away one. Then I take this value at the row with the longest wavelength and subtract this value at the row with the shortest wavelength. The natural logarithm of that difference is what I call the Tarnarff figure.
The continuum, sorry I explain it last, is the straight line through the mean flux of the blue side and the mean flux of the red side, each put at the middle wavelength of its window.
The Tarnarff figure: -2.60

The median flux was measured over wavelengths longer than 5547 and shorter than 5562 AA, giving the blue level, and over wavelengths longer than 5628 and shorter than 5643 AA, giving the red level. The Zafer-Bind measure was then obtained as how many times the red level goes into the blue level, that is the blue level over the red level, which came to 0.90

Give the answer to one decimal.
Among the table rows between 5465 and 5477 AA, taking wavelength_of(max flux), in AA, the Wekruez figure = 5467.0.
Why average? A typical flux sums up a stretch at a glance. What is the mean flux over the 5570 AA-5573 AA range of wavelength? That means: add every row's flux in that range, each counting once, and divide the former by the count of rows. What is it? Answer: 18.1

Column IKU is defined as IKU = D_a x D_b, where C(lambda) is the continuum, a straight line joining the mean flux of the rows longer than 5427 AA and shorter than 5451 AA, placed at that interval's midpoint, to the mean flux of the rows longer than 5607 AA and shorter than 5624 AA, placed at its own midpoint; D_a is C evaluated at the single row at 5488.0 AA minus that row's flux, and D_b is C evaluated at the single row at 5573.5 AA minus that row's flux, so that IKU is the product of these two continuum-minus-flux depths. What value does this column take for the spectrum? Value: 0.15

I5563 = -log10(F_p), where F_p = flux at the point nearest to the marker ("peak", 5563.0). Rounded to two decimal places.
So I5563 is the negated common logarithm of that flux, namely -1.22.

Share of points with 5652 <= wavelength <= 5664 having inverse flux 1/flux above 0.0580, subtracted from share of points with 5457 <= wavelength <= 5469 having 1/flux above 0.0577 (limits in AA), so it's 0.50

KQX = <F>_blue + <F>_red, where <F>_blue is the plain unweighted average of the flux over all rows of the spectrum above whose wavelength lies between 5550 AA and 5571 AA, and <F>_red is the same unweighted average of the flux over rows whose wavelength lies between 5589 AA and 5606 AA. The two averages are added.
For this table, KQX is 34.9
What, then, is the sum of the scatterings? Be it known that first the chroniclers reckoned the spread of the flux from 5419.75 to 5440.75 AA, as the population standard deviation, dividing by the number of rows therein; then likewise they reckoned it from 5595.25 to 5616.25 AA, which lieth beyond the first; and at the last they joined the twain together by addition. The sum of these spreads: 2.0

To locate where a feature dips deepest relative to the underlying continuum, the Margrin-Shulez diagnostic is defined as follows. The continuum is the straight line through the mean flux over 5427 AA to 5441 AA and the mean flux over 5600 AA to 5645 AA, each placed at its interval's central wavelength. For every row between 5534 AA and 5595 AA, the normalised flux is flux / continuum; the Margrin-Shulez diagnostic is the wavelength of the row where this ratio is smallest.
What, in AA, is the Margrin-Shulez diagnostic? 5578.0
